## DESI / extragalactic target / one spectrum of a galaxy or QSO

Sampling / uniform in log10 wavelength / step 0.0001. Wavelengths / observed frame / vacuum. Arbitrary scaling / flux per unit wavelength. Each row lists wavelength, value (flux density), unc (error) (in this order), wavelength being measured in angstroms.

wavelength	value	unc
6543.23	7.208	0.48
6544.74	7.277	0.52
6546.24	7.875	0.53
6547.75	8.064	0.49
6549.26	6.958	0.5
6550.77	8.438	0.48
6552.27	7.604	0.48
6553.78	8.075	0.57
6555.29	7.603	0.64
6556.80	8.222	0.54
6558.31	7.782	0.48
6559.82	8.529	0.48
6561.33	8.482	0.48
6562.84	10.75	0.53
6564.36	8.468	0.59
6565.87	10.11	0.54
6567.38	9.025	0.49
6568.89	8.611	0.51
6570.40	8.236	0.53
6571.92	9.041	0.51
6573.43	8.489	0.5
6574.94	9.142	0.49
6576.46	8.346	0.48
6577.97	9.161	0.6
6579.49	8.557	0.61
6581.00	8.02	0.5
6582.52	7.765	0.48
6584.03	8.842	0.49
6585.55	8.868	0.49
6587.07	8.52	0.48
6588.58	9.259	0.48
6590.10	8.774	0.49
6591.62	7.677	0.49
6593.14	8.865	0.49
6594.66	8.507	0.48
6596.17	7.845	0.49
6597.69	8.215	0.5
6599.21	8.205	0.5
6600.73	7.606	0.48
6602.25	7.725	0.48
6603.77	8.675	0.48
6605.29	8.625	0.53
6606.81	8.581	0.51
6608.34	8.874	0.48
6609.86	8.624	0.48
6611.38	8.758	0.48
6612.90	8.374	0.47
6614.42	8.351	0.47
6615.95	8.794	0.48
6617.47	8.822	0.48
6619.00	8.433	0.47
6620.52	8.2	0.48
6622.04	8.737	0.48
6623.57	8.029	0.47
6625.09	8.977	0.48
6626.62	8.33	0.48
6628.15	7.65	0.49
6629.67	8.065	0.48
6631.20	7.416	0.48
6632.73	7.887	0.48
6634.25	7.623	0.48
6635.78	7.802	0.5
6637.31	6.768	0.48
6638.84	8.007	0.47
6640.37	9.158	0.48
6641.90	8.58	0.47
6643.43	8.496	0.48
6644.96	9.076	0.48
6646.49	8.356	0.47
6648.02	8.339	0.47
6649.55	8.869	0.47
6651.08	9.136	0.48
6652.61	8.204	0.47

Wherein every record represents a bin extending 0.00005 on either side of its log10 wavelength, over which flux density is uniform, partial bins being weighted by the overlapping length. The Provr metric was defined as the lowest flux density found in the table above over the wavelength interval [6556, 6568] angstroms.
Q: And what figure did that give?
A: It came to 7.782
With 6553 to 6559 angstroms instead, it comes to 7.603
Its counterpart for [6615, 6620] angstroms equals 8.433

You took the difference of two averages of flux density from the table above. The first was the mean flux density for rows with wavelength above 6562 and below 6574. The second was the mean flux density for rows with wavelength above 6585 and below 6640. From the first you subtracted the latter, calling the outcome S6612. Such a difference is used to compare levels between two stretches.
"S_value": 0.80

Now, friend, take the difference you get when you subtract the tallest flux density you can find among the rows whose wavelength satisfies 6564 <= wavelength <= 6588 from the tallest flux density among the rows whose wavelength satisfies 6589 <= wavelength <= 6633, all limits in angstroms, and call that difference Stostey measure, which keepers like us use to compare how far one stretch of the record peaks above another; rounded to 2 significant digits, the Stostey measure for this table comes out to -1.1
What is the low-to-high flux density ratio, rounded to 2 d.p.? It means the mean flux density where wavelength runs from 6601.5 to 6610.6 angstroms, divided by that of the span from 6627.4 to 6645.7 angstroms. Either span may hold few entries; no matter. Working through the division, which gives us 1.06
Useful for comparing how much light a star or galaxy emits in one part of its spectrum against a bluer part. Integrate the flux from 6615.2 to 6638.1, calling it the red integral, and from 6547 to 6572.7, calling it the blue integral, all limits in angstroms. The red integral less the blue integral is -32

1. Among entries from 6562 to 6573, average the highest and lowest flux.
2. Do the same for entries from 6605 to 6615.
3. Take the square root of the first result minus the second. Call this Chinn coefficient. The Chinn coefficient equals 0.94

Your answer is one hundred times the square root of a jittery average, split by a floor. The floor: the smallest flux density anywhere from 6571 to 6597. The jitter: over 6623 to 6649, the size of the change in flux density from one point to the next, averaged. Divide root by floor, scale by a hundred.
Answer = 10.1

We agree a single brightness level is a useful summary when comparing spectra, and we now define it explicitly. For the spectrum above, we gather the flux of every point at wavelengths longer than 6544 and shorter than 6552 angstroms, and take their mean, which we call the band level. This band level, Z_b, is 7.72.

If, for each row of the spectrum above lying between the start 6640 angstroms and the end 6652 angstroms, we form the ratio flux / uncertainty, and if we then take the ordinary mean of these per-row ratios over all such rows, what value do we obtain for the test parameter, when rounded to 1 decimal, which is 18.4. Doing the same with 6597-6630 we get 17.4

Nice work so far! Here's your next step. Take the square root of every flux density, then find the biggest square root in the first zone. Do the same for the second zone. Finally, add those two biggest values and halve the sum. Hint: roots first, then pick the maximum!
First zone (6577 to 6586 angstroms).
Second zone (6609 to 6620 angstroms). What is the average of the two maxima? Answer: 3.00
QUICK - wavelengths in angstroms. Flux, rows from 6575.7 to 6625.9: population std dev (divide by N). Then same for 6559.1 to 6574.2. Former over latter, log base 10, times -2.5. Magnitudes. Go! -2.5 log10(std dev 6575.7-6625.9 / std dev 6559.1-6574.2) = 0.7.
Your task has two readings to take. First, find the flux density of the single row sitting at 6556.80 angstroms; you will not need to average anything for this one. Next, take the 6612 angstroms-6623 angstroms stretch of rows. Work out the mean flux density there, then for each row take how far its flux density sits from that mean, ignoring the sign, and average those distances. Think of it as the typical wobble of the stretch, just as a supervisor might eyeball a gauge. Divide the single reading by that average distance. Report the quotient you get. 37.7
